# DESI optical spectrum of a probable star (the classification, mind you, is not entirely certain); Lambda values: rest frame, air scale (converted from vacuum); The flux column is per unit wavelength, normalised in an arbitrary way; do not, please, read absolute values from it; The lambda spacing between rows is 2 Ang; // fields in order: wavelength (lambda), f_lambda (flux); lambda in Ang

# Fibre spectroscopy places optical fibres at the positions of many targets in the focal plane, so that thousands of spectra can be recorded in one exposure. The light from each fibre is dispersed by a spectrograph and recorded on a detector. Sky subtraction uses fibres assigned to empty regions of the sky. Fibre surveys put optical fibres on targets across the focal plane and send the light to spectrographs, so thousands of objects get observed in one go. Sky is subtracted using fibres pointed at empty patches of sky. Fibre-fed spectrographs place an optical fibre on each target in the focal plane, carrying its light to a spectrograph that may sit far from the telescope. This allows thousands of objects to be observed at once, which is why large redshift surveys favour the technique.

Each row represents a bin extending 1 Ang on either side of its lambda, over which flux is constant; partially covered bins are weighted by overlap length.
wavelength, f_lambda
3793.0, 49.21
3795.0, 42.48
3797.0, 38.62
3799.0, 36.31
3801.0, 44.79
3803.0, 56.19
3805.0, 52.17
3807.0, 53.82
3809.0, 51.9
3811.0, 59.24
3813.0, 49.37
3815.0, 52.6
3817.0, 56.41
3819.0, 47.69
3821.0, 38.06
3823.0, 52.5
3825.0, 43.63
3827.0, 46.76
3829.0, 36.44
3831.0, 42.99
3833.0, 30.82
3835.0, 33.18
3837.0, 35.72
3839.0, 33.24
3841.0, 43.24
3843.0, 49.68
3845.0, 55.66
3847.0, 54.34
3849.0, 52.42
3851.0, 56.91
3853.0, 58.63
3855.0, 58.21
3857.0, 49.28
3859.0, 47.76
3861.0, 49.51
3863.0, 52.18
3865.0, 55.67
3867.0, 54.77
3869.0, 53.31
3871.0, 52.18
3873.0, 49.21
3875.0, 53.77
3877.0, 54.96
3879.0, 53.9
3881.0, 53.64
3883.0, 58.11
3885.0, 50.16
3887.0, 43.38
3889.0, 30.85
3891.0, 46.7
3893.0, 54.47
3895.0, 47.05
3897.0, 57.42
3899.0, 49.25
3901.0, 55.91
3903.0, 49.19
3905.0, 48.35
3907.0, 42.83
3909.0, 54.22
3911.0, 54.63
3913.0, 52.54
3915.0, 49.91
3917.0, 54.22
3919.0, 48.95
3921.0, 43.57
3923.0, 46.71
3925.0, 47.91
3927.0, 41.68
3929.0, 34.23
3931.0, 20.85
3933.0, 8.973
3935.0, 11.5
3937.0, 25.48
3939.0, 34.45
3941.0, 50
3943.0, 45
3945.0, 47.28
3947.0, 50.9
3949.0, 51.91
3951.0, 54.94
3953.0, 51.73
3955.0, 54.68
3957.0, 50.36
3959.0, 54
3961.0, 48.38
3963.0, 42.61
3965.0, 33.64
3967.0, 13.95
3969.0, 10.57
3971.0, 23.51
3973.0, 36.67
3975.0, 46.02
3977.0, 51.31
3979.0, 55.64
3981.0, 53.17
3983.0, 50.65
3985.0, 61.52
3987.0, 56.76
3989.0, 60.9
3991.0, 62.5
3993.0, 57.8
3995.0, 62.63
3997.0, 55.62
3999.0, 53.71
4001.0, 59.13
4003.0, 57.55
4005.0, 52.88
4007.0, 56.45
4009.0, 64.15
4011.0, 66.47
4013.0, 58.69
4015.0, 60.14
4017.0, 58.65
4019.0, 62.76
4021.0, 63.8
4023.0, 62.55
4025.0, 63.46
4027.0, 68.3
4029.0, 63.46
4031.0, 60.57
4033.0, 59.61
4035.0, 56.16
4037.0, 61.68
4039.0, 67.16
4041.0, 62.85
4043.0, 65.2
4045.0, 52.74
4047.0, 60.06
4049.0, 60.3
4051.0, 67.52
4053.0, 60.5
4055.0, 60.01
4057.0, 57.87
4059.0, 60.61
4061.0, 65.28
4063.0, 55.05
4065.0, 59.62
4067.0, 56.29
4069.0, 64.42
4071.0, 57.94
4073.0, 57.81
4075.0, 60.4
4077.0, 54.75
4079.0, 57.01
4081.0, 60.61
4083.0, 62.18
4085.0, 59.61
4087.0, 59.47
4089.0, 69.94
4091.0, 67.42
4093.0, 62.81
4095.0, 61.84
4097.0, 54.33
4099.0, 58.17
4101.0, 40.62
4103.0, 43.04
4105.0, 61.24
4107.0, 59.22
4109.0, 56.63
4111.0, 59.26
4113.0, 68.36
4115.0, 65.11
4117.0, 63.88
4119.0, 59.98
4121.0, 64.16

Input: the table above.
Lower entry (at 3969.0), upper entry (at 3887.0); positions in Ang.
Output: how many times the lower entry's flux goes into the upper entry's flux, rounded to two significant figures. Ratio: 4.1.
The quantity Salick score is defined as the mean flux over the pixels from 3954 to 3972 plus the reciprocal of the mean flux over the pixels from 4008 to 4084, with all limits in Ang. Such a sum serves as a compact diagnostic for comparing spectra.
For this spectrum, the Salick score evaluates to 37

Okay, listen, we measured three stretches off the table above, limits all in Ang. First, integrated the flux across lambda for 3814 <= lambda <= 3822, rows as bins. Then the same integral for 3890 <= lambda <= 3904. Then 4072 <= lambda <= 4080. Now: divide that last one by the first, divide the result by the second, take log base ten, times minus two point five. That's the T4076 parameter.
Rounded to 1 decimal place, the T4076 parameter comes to 7.0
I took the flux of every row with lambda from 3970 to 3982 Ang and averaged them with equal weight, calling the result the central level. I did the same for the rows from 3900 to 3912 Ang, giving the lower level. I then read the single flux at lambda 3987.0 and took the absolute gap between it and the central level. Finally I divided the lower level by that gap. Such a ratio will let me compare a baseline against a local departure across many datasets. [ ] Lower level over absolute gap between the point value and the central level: 4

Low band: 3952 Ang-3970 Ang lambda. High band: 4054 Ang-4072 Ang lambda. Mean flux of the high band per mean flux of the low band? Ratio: 1.49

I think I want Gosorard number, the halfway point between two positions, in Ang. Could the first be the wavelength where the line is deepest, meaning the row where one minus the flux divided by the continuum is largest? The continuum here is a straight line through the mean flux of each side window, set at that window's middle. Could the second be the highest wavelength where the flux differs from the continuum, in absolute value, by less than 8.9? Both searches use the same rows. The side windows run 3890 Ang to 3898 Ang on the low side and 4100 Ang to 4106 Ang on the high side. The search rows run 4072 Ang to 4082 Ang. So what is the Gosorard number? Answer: 4078 Ang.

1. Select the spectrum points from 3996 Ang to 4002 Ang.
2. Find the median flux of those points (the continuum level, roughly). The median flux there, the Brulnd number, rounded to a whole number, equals 56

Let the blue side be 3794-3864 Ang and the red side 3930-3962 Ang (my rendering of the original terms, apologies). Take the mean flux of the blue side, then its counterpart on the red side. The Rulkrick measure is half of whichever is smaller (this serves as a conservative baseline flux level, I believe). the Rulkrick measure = 20.6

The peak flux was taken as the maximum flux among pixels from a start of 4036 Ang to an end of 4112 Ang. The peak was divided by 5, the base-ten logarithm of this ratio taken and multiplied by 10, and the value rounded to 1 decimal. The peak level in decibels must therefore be 11.5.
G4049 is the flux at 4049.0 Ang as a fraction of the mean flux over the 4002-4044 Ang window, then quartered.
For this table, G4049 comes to 0.245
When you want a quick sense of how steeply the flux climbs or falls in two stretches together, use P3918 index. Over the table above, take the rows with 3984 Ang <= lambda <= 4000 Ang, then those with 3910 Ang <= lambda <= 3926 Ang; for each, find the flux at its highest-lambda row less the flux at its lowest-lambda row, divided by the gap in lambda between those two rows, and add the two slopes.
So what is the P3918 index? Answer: -1.0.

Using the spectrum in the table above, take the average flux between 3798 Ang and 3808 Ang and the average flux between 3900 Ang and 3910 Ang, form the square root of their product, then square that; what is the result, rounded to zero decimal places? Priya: 2438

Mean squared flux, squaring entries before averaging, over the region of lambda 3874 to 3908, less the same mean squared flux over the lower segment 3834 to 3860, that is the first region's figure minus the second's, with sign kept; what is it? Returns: 128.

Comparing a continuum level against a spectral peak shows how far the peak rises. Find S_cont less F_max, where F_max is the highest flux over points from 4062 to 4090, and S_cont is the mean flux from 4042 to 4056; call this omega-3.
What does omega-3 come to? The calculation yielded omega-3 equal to -9.0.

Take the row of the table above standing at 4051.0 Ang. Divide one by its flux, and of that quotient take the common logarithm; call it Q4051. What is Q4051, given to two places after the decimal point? -1.83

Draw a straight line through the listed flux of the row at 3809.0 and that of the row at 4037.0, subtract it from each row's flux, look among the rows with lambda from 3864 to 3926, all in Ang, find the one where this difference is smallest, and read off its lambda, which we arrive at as 3889.0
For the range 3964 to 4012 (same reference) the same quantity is 3969.0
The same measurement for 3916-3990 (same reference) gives 3933.0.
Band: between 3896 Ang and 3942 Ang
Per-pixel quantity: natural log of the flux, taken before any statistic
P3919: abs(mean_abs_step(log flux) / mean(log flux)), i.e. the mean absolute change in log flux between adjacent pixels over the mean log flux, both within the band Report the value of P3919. 0.058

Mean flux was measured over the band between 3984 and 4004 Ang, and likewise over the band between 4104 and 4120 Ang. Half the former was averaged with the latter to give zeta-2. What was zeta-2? 46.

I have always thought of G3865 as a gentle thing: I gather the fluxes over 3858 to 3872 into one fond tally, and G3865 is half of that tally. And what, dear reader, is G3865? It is 183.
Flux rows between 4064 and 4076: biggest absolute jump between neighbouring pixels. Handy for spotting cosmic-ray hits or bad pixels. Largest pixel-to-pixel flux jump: 8.1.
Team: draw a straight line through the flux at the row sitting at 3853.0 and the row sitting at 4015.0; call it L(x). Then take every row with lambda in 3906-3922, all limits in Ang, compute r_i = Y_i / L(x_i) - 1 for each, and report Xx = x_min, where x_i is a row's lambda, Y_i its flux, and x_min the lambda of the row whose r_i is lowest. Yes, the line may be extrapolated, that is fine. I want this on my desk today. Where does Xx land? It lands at 3907.0 Ang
